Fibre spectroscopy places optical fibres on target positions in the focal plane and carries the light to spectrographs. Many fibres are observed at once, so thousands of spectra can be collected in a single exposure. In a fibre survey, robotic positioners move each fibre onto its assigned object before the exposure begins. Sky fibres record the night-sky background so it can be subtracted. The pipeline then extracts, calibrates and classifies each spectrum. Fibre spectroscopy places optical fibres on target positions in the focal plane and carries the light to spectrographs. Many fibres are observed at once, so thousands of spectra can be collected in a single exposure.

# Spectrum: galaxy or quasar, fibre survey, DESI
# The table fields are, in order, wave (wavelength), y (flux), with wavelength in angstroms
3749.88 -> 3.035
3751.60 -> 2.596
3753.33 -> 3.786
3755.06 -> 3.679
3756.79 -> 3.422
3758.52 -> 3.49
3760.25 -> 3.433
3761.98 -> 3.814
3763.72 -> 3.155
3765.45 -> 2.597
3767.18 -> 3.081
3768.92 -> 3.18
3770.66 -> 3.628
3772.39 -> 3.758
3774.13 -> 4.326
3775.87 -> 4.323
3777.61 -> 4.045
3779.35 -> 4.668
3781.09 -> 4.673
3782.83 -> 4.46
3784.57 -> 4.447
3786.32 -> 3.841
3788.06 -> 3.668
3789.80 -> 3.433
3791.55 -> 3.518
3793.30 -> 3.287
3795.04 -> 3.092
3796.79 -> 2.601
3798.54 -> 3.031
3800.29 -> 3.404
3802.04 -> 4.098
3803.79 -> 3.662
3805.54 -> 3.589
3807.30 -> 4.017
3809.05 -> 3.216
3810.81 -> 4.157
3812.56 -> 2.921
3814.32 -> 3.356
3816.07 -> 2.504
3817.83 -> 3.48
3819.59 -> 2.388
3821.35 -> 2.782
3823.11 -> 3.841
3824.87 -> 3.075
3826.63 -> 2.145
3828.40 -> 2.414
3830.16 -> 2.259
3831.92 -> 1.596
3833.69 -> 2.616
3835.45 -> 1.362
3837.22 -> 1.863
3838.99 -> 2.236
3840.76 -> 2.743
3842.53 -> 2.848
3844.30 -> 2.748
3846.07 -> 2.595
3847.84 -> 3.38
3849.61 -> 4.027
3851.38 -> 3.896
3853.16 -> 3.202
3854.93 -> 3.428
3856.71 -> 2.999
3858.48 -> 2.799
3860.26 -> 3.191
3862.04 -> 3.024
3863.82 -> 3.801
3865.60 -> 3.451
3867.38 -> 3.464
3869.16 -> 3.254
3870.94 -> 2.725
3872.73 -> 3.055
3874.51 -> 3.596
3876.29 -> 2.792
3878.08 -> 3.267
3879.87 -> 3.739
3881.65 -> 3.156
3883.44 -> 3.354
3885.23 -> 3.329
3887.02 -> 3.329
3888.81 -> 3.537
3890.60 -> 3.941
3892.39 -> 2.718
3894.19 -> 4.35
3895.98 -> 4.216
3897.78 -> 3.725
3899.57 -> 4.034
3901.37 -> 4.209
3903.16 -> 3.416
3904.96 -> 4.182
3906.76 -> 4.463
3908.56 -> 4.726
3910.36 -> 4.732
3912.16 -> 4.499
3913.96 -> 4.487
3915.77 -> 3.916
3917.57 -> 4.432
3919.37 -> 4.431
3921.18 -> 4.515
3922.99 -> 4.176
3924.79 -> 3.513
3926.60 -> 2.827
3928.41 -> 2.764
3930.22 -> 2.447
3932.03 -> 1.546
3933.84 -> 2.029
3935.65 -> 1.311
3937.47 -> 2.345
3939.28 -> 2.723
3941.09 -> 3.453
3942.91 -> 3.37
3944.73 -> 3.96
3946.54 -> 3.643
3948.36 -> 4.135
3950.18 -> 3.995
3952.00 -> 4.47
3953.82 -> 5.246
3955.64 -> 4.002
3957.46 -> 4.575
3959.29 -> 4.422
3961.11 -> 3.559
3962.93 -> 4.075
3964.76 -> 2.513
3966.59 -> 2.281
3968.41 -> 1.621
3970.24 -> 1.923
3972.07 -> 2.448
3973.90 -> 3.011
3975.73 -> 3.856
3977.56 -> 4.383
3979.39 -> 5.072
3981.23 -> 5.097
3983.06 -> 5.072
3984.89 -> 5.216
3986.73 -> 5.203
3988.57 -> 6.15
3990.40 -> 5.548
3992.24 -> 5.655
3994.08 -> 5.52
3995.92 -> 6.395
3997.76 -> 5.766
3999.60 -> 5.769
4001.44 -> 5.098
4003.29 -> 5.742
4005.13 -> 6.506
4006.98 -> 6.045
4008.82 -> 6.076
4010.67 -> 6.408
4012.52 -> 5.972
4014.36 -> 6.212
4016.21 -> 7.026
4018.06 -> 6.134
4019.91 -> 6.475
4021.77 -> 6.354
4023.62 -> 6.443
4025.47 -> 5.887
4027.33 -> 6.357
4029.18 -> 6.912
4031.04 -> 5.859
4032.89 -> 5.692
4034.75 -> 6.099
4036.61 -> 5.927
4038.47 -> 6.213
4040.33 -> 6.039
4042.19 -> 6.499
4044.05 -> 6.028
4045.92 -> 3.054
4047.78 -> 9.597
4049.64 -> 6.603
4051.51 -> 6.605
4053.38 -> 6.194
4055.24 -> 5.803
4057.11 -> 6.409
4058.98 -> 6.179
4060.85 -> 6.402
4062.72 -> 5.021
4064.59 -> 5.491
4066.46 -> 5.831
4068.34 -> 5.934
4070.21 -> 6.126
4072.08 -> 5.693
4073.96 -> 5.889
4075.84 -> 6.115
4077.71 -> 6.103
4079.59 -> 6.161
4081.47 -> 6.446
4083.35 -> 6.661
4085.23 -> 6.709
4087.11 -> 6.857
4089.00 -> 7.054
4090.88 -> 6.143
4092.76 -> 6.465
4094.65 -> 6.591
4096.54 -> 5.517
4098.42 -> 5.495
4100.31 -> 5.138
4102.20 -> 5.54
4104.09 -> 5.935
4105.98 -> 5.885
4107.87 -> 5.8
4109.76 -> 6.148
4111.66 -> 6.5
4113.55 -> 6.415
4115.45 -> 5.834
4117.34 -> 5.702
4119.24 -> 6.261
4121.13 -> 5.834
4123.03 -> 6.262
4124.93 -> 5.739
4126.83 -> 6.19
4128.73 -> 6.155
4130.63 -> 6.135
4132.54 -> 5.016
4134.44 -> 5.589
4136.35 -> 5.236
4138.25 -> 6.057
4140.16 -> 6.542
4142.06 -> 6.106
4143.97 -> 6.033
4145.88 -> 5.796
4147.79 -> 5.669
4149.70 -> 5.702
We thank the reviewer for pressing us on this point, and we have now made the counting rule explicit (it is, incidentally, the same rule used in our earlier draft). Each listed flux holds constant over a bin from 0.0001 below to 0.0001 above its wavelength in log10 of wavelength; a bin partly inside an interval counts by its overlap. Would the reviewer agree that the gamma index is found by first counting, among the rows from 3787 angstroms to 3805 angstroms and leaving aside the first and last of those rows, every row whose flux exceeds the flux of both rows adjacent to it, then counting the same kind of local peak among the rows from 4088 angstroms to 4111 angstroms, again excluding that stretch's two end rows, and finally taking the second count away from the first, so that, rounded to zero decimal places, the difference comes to 0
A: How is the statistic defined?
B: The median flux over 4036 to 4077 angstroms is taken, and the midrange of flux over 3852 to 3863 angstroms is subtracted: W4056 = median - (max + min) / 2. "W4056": 2.96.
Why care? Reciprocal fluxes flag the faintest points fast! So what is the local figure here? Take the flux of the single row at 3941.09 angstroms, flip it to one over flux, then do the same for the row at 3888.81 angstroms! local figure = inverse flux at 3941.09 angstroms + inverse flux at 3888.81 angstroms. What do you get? 0.57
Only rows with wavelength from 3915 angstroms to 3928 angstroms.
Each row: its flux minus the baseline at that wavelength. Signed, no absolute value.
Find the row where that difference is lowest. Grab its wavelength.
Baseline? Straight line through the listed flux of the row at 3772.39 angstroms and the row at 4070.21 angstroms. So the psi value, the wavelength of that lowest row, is 3926.60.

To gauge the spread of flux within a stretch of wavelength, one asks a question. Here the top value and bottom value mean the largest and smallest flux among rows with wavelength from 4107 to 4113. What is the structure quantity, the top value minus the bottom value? 0.70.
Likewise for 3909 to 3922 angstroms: 0.82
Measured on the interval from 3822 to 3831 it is 1.70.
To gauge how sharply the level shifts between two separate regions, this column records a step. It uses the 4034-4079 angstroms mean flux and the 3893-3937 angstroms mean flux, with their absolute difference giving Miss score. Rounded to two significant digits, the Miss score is 2.4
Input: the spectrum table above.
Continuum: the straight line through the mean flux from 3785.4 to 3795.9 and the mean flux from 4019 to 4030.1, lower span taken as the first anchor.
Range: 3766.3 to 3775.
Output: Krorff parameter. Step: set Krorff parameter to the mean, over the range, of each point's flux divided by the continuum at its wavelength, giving 1.11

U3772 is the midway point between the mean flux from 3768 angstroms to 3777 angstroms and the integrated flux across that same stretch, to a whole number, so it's 19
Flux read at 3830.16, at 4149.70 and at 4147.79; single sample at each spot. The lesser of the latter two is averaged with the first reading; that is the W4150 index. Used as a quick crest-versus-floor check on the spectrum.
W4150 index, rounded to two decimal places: 3.96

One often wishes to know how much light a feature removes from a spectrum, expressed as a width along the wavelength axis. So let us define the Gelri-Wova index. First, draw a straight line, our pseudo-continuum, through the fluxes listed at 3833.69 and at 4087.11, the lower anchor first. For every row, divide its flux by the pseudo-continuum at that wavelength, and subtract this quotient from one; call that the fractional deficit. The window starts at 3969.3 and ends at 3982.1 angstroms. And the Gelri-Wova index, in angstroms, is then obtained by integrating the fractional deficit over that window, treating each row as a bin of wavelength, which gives 3.4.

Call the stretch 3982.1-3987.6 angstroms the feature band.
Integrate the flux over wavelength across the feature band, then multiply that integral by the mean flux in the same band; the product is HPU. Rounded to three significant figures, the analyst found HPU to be 147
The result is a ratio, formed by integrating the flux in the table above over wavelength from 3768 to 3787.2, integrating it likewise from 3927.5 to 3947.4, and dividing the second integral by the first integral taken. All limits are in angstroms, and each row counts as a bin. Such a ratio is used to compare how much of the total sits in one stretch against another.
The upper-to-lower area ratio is 0.68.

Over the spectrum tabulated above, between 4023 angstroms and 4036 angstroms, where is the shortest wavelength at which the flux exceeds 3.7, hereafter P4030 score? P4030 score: 4023.62 angstroms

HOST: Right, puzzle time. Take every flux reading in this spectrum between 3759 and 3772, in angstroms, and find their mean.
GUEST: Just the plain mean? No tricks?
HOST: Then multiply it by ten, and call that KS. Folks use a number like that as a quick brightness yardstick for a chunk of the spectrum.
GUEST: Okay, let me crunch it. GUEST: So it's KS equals 33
